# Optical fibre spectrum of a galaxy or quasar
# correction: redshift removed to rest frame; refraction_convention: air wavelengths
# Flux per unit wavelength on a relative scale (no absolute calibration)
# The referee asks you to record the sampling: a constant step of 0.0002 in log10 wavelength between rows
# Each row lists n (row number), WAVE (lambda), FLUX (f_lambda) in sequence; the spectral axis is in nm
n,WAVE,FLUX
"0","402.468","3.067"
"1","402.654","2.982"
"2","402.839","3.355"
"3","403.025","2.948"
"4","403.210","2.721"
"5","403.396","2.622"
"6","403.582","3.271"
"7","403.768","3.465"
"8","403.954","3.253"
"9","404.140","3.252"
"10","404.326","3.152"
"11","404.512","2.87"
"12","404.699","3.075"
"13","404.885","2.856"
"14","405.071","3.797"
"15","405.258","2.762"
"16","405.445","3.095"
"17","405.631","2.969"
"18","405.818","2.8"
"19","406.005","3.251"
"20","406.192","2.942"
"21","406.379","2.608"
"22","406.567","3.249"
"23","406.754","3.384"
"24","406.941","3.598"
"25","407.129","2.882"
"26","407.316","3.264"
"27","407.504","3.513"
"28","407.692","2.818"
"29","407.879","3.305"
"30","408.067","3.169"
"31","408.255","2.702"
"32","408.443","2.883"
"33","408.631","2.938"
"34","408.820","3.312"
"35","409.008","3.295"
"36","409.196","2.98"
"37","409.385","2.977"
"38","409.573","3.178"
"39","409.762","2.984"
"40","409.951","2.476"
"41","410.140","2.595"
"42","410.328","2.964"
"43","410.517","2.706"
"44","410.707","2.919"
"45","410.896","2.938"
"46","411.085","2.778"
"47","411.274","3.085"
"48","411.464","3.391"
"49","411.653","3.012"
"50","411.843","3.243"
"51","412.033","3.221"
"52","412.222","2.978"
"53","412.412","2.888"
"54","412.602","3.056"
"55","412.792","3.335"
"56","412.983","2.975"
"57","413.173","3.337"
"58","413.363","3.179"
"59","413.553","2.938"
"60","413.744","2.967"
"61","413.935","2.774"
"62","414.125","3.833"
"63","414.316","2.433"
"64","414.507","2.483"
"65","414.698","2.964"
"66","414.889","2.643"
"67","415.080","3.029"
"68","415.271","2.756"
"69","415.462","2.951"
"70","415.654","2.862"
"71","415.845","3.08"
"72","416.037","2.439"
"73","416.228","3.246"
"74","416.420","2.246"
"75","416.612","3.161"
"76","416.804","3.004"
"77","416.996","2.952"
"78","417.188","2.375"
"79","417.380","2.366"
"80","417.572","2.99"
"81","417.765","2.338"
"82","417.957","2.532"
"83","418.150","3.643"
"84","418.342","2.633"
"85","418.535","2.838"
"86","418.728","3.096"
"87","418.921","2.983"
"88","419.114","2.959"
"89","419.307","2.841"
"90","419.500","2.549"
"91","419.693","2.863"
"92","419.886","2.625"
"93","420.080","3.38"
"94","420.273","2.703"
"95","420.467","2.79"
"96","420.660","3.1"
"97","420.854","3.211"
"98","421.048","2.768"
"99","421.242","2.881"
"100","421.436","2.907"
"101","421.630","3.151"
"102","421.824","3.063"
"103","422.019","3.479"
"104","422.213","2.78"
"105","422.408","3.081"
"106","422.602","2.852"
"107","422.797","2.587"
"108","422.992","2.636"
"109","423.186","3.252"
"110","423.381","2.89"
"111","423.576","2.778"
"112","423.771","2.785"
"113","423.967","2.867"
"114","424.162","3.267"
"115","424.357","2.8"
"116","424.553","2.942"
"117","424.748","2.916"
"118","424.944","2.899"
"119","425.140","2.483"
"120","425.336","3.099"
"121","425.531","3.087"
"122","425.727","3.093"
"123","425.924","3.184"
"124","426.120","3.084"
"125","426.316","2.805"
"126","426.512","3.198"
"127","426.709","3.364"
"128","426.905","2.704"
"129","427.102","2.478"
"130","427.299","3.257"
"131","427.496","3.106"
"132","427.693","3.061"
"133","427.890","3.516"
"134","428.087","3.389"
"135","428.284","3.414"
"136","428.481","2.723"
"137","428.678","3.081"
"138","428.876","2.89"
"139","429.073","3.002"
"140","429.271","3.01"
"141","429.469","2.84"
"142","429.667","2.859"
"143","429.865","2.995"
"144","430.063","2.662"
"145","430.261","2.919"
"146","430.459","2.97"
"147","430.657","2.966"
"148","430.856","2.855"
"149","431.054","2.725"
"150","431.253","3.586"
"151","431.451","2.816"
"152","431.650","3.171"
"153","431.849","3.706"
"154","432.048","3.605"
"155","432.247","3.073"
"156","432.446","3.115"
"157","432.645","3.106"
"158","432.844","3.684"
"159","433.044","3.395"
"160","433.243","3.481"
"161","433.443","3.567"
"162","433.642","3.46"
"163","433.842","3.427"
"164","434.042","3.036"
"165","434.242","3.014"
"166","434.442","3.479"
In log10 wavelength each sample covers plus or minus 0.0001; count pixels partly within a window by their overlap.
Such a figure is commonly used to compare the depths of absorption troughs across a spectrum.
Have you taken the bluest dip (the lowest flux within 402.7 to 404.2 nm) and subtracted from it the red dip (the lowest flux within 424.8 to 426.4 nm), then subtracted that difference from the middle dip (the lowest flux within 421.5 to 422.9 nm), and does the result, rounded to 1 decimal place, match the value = 2.4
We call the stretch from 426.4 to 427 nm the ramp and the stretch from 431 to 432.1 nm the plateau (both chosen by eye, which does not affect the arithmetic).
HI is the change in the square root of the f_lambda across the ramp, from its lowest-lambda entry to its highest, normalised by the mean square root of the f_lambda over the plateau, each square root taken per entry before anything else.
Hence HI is -0.08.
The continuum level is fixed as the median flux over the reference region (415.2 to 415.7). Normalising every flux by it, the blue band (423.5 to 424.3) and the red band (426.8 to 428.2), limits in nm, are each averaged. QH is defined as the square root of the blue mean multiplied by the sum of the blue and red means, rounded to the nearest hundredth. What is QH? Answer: 1.46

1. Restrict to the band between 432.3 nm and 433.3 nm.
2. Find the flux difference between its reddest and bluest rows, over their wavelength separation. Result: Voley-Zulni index 0.46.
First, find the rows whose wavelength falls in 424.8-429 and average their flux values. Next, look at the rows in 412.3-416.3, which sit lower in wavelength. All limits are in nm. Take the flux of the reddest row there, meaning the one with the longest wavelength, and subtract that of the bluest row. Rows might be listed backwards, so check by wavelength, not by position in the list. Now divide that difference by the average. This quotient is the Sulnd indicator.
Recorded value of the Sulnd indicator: 0.12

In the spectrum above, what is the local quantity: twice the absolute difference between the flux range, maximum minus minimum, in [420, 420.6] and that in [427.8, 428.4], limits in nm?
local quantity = 1.10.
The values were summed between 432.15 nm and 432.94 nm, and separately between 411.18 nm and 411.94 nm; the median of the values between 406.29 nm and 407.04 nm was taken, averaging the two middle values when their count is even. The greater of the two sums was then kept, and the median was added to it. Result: 16.3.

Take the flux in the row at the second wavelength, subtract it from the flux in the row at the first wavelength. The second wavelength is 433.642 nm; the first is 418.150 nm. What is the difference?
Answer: 0.18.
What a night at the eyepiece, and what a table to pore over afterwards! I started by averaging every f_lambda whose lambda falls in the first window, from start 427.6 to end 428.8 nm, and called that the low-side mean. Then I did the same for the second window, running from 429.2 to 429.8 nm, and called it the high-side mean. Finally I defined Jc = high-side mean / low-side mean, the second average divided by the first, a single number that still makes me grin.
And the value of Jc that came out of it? 0.91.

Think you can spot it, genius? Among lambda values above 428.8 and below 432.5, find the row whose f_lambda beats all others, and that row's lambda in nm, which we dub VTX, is 431.849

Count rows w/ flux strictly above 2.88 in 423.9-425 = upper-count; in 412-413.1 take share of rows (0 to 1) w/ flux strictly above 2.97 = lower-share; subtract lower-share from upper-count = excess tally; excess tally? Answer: 3.2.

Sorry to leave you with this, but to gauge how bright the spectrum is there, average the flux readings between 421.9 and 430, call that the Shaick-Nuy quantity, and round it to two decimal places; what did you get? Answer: 2.99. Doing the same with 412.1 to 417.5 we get 2.90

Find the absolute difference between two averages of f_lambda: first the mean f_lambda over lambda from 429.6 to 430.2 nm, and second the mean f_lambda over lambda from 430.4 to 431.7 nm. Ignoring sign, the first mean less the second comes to 0.17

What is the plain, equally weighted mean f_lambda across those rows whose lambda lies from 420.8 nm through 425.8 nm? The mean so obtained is 2.94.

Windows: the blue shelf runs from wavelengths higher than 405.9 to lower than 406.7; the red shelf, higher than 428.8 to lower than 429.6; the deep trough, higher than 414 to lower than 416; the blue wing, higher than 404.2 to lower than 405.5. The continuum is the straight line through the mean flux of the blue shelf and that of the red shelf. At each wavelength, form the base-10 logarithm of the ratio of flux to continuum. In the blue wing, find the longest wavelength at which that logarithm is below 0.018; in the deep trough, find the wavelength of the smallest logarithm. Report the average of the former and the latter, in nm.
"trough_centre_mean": 409.88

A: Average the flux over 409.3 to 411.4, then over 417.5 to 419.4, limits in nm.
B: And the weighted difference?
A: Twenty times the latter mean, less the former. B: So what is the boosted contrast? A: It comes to 54.8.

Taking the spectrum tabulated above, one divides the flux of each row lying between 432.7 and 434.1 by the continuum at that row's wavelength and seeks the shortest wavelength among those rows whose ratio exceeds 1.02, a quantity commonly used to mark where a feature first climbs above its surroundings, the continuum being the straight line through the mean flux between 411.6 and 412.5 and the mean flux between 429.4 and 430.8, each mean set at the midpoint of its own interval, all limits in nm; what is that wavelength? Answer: 432.844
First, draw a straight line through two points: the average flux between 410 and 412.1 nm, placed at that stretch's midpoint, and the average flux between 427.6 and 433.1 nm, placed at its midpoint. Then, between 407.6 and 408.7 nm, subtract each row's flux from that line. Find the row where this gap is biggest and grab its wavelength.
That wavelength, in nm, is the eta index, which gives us 408.255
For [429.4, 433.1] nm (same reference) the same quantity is 430.063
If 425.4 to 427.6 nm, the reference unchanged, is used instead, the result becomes 427.102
